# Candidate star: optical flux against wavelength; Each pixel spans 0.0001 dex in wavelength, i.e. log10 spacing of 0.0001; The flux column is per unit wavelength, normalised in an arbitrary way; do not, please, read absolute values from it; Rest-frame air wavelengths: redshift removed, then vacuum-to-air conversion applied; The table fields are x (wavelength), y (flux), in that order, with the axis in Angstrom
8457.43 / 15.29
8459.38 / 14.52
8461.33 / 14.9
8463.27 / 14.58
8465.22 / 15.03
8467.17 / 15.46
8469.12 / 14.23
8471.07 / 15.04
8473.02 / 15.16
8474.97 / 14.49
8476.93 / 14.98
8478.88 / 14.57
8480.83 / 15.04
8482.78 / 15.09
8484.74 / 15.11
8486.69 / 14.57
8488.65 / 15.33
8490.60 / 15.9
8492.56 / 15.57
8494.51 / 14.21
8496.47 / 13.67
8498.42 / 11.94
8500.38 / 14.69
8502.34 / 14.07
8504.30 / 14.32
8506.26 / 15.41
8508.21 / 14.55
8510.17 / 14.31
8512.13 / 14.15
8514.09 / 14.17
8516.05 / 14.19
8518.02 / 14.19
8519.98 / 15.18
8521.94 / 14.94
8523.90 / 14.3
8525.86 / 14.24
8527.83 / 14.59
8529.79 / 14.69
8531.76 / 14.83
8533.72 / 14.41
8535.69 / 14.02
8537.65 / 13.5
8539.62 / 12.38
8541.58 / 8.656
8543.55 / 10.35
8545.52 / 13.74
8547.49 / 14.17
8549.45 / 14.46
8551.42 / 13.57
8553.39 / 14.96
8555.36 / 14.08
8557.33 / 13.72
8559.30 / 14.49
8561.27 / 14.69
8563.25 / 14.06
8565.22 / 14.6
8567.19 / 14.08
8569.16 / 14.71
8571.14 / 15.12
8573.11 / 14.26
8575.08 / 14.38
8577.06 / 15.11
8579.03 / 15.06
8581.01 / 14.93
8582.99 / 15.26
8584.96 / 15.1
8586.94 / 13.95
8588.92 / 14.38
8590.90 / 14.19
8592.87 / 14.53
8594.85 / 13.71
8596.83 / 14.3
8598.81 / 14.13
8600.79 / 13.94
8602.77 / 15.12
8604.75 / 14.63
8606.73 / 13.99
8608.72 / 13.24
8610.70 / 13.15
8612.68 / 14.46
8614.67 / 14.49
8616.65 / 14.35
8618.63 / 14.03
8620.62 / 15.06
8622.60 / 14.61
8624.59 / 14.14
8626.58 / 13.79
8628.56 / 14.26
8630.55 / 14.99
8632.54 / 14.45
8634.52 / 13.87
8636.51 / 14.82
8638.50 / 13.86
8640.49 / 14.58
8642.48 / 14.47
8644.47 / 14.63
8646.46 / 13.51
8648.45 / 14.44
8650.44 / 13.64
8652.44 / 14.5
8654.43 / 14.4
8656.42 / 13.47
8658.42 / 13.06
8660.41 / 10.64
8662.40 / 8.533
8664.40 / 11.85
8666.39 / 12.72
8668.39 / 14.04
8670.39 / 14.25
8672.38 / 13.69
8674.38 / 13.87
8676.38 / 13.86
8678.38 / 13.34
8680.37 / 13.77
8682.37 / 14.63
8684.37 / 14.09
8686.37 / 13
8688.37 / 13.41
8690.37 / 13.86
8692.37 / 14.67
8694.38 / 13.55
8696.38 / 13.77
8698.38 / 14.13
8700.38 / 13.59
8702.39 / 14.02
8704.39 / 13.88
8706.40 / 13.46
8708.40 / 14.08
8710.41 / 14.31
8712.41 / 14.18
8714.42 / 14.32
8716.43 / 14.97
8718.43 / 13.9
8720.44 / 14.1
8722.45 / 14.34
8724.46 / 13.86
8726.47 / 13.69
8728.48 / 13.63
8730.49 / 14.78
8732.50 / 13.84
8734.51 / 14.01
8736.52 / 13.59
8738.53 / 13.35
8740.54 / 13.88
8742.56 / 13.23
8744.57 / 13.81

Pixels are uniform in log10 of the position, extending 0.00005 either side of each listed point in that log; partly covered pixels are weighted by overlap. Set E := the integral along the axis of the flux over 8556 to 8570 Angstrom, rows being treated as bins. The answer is 201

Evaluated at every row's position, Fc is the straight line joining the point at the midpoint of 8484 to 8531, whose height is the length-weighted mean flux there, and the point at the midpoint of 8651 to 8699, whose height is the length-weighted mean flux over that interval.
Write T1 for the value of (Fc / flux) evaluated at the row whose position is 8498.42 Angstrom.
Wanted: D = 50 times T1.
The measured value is 61.0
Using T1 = 1.22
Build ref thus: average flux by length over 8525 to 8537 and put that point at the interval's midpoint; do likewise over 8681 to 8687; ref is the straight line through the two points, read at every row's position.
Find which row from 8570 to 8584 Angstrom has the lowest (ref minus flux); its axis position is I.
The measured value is 8582.99 Angstrom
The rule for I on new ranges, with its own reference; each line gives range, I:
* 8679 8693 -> 8692.37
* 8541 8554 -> 8553.39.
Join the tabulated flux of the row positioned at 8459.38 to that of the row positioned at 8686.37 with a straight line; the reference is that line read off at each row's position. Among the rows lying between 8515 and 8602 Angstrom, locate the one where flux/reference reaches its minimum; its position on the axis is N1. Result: 8541.58 Angstrom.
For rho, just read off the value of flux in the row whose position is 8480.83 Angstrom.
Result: 15.04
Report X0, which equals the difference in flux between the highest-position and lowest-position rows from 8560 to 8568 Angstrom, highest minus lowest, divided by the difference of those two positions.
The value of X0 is -0.10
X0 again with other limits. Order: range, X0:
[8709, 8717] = 0.11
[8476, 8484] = 0.02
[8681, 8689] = -0.20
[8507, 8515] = -0.06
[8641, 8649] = -0.01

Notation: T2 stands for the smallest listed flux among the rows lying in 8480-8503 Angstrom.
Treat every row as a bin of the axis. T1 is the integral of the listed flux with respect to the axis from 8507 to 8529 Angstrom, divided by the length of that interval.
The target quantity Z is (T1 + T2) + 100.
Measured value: 126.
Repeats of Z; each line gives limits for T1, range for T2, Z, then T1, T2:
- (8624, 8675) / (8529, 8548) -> 122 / 13.63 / 8.656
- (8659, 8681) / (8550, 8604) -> 126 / 12.77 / 13.57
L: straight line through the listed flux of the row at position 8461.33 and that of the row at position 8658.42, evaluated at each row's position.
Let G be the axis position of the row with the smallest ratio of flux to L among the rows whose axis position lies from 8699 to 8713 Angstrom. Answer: 8706.40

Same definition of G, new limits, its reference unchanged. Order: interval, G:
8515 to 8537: 8516.05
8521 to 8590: 8541.58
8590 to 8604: 8594.85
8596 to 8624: 8610.70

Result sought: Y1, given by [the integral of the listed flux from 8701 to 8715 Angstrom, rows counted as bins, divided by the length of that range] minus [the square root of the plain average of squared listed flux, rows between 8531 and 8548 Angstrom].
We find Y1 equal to 0.97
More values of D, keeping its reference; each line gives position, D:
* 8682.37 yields 45.5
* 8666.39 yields 52.8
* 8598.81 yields 49.2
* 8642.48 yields 47.0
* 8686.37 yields 51.1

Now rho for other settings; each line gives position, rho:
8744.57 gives 13.81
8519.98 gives 15.18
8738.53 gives 13.35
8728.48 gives 13.63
